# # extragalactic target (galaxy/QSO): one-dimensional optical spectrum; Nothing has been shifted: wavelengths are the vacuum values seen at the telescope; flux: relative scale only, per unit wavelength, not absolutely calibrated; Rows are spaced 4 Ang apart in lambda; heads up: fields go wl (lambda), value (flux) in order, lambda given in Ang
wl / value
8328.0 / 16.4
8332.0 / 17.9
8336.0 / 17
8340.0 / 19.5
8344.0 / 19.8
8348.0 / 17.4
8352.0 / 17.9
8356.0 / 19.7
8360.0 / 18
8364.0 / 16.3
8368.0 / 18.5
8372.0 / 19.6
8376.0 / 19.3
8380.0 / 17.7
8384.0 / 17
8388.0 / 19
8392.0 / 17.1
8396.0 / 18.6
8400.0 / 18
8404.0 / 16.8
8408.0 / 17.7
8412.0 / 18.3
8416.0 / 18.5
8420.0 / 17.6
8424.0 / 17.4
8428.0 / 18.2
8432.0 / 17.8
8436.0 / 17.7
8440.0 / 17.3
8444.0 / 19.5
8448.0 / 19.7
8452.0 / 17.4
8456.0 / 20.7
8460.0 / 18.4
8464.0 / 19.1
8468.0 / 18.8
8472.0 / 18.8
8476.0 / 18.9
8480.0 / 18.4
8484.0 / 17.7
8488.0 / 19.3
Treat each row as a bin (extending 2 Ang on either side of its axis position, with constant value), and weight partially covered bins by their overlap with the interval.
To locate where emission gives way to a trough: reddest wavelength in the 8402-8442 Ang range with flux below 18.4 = 8440.0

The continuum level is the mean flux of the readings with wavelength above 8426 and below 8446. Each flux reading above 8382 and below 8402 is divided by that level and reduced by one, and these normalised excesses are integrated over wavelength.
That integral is -0.2 Ang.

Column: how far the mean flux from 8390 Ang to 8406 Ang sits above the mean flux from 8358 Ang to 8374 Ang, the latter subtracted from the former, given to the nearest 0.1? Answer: -0.5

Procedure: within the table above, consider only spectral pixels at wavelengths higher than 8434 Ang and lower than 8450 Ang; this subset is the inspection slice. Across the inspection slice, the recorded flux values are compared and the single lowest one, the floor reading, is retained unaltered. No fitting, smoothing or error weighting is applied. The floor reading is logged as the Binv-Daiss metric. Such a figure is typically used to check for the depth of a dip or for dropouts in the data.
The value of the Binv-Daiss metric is 17.3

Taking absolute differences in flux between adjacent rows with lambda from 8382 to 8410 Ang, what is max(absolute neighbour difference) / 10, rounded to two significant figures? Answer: 0.20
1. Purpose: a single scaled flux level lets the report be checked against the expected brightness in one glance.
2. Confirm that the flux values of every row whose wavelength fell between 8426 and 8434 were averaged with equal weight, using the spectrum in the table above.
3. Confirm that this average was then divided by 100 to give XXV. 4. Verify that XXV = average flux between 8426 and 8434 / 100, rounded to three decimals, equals 0.180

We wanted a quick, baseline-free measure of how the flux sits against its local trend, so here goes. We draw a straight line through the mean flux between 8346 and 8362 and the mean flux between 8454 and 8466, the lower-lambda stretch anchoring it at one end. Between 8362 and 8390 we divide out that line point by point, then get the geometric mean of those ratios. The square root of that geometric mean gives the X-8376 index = 0.99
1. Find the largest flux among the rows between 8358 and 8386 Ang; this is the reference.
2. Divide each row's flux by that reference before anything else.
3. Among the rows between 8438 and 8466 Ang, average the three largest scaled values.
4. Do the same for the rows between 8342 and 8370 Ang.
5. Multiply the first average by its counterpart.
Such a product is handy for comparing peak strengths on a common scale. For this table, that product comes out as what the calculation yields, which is 1.00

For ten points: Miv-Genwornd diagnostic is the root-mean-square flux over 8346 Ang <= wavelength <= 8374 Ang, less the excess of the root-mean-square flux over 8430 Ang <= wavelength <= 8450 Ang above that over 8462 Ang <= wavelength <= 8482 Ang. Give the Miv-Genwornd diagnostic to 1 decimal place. 18.6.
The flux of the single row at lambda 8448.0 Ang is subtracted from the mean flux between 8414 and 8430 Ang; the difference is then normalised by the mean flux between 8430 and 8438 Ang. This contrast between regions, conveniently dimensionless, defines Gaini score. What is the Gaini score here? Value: -0.10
